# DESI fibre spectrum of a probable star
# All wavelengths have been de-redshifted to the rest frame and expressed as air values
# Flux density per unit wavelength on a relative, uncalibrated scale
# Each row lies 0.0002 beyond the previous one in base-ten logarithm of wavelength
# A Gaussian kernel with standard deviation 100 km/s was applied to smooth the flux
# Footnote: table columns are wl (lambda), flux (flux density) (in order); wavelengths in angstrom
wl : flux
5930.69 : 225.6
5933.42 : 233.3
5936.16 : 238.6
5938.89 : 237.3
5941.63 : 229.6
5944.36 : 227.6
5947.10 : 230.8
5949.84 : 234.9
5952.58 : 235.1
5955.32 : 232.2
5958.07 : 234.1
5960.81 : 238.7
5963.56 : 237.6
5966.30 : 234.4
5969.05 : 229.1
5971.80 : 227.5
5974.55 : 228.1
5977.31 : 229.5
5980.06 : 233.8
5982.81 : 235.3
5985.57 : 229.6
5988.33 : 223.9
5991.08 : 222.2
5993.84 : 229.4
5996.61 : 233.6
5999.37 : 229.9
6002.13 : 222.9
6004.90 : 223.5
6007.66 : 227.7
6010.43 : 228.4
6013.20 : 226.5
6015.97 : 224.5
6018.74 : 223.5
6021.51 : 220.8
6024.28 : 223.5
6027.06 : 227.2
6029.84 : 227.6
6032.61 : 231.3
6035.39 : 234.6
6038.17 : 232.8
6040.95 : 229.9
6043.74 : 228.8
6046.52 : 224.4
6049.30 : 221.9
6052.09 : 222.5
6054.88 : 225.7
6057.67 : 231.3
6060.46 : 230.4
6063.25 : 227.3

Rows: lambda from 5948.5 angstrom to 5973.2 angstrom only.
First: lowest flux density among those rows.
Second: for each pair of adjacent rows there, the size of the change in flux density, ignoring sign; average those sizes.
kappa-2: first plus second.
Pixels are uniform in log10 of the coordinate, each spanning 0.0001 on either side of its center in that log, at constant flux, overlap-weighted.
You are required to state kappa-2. 230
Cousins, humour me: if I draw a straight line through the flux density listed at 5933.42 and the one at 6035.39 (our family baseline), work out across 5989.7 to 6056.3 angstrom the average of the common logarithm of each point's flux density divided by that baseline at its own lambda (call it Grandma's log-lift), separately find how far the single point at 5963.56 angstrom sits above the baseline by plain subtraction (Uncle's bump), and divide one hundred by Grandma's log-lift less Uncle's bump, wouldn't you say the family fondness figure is -25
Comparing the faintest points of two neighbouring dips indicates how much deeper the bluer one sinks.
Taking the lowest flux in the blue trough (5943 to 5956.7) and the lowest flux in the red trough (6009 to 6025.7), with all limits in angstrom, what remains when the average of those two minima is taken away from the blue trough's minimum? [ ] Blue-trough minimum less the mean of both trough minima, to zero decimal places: 3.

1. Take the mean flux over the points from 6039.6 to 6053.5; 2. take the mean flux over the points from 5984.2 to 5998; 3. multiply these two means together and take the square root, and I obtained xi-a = 226.6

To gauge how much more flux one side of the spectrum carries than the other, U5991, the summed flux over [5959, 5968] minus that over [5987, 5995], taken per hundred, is 0.4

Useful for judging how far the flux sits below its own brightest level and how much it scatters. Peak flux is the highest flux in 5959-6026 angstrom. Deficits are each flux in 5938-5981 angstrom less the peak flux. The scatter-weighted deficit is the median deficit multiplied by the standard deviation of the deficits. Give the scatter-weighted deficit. -21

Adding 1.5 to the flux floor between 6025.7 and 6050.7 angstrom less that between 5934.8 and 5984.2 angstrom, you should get -4.1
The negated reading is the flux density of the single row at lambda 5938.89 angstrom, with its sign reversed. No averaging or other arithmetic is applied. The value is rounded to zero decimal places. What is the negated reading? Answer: -237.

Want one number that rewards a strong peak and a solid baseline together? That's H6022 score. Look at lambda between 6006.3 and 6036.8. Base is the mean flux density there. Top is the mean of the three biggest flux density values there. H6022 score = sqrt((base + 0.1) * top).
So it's 229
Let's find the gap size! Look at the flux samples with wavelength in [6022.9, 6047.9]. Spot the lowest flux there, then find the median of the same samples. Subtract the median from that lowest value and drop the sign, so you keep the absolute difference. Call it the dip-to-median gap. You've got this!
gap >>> 5.3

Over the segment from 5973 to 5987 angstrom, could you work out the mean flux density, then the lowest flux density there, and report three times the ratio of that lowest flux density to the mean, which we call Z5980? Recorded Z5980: 2.96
